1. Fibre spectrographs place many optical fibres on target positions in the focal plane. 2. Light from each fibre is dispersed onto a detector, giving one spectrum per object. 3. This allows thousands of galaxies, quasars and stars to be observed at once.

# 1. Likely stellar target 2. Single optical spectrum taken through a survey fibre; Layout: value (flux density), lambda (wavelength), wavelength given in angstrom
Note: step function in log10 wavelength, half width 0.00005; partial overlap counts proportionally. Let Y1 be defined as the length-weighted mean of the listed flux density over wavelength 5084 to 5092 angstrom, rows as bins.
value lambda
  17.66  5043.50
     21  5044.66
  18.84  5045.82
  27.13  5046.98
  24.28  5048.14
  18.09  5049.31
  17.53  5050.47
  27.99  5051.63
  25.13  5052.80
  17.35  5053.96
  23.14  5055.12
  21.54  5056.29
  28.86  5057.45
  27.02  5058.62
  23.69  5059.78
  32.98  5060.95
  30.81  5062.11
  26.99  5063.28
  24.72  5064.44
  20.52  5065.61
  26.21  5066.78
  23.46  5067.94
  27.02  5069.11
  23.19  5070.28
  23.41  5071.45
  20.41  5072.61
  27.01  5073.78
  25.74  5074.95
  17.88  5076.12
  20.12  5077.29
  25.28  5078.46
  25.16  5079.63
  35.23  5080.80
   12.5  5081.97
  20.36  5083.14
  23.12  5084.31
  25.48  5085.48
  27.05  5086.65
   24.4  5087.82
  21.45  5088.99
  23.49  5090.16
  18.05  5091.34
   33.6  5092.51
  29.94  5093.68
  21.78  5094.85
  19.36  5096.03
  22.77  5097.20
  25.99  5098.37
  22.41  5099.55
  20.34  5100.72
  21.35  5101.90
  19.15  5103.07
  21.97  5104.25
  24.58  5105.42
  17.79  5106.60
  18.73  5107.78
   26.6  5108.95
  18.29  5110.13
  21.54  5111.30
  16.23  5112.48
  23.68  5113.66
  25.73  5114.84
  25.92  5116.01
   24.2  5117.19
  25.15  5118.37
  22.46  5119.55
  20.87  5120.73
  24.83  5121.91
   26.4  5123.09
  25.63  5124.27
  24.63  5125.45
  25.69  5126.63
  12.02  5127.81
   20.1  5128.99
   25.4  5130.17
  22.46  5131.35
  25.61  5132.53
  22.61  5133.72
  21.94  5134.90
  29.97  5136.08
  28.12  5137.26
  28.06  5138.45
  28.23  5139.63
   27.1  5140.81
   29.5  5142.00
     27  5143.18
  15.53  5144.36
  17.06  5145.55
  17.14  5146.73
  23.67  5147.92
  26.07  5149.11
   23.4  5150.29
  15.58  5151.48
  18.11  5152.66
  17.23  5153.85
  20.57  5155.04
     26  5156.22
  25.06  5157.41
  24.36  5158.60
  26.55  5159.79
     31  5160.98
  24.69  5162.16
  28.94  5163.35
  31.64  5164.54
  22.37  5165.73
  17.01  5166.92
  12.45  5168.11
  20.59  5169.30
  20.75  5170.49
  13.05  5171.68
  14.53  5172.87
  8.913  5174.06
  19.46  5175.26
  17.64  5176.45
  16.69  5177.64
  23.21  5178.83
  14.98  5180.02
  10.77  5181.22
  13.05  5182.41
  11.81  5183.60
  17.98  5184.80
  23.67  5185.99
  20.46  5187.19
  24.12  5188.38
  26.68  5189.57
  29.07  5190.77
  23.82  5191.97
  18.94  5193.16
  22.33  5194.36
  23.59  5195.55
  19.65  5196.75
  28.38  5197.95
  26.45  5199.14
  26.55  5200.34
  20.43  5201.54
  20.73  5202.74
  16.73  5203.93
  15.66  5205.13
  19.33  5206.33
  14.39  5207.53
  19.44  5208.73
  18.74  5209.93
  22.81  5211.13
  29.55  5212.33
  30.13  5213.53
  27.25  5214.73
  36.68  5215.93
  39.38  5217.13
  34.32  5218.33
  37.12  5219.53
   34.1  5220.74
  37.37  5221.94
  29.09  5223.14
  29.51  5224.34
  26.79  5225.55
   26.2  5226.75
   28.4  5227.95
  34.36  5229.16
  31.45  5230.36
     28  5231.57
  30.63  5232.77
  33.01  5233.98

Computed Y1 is 23.4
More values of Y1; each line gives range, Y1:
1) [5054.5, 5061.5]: 26.1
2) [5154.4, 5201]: 21.2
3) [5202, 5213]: 19.8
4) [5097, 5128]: 22.5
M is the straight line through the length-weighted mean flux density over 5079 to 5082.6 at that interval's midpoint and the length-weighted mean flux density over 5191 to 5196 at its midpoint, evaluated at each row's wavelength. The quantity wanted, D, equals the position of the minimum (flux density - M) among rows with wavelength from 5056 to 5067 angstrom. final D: 5065.61 angstrom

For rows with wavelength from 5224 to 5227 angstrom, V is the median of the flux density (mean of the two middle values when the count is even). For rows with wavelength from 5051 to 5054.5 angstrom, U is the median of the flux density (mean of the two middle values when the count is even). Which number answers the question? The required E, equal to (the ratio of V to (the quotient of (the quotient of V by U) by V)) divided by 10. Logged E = 67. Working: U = 25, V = 26.8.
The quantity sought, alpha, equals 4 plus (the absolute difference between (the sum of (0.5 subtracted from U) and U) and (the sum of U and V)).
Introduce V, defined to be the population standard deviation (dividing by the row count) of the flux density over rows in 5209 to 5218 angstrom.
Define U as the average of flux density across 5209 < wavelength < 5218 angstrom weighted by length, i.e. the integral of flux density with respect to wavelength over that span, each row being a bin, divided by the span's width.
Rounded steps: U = 29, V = 6.7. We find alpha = 25.8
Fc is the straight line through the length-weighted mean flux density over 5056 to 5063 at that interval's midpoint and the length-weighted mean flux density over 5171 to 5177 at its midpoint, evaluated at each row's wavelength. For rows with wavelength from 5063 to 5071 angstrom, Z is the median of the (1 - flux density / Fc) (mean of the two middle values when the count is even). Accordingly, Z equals 0.09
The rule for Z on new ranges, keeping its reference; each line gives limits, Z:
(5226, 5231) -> -2.51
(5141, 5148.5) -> -0.15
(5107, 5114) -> 0.09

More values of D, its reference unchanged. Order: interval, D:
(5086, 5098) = 5091.34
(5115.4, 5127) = 5120.73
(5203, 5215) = 5207.53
